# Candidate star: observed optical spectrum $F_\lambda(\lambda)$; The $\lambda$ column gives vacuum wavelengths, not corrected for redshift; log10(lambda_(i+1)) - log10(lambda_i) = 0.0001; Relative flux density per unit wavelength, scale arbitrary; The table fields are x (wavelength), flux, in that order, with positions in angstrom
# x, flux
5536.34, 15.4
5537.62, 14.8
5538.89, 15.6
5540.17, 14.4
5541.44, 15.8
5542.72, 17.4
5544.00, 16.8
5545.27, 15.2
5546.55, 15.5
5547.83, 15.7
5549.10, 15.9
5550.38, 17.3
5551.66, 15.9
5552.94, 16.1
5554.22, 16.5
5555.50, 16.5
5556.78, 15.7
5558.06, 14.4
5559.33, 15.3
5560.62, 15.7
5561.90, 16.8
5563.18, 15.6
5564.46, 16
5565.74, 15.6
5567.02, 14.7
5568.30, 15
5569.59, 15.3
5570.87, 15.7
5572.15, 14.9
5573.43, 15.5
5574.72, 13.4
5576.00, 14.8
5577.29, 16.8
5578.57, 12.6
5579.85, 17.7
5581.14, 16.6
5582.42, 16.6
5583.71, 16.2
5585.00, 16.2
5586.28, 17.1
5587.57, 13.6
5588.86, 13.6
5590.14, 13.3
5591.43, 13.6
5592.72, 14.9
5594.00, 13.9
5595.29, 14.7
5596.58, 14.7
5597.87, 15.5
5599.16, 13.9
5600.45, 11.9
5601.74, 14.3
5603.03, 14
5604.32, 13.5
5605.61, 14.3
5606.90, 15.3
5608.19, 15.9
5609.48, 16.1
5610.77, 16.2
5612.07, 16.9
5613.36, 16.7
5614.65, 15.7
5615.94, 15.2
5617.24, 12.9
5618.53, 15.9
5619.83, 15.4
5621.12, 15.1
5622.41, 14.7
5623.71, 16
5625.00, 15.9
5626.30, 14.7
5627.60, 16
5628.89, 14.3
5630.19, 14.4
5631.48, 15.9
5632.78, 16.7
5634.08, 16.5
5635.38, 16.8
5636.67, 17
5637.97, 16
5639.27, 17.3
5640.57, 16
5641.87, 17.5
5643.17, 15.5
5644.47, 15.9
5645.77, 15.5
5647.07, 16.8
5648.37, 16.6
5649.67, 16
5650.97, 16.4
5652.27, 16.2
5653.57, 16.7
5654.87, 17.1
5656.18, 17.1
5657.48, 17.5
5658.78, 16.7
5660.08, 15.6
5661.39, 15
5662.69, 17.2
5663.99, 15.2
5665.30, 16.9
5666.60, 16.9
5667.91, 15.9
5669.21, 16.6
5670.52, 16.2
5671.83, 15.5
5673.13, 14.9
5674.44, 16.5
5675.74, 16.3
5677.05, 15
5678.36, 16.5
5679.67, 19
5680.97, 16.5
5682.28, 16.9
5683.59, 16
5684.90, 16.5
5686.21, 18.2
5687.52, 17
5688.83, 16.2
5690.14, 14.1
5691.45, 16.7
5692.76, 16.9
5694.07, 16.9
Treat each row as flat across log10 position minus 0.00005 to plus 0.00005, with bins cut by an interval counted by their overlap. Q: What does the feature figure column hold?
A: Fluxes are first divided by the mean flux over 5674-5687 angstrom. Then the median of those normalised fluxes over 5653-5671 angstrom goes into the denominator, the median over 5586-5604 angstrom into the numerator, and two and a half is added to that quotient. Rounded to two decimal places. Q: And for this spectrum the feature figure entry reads 3.34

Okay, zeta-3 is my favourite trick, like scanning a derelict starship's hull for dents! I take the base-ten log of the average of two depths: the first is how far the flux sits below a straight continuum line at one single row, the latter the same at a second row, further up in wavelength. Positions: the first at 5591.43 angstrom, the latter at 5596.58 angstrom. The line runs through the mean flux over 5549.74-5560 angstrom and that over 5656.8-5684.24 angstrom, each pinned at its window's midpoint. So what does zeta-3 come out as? 0.3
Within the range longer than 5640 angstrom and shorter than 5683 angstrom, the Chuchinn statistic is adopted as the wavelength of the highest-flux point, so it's 5679.67 angstrom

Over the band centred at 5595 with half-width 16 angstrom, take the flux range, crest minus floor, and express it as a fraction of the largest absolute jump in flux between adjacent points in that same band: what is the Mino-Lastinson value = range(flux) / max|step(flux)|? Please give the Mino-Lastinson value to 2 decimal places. 1.66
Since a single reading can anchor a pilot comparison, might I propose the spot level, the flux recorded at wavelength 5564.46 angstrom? 16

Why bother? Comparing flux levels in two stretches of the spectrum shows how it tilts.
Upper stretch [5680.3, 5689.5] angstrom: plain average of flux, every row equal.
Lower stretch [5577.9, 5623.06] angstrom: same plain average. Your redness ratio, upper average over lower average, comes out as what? 1.12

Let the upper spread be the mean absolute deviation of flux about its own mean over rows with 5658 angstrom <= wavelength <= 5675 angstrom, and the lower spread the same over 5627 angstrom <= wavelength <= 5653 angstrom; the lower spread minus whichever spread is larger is -0.06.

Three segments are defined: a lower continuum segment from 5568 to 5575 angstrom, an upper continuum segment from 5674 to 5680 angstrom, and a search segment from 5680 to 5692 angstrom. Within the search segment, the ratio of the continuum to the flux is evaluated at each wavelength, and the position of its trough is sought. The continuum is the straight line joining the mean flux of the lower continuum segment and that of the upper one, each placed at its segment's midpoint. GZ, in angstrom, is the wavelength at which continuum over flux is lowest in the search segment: 5686.21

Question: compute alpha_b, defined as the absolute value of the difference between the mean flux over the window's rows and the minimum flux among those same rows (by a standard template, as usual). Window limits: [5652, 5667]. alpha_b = 1.5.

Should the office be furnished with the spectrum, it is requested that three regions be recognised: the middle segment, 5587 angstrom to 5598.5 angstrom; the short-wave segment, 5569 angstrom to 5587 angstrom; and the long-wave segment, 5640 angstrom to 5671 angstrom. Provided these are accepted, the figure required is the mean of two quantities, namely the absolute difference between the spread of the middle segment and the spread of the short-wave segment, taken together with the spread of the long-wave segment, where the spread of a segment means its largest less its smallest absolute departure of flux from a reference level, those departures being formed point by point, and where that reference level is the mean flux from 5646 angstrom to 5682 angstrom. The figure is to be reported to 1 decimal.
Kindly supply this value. 1.4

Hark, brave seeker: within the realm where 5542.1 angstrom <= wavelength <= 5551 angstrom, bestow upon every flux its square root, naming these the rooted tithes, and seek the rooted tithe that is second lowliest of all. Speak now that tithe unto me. 3.94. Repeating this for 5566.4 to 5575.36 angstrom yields 3.83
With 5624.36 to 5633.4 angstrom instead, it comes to 3.79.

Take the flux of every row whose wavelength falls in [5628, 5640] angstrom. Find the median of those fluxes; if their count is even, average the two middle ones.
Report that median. 16.5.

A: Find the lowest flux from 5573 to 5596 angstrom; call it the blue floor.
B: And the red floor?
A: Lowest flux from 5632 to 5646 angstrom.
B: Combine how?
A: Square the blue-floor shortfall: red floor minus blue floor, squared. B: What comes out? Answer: 8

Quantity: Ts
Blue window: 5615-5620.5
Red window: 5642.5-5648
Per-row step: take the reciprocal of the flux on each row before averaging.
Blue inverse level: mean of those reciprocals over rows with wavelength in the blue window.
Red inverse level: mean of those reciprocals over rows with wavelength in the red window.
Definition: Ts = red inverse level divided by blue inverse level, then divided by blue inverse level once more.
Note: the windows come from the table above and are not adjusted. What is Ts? 13.7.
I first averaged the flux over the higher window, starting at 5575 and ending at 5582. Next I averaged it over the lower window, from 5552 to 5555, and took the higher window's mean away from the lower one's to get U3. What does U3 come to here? 0.6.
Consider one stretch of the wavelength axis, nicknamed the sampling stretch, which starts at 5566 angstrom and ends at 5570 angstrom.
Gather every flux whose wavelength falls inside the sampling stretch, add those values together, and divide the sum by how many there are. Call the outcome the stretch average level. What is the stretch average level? 15.0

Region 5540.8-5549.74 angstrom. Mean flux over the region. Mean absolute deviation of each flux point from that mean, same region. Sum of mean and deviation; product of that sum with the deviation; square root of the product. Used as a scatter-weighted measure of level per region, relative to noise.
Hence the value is 3.2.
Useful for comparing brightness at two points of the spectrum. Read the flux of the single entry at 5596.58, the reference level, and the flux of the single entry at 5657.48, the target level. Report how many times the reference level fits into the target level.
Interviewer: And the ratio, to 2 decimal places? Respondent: 1.19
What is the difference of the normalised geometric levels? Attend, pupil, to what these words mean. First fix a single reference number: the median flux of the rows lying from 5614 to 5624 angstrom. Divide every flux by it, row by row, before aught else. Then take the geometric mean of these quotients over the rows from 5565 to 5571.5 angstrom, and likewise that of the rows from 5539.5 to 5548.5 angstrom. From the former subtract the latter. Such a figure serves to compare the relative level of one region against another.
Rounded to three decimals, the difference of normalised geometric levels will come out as -0.036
